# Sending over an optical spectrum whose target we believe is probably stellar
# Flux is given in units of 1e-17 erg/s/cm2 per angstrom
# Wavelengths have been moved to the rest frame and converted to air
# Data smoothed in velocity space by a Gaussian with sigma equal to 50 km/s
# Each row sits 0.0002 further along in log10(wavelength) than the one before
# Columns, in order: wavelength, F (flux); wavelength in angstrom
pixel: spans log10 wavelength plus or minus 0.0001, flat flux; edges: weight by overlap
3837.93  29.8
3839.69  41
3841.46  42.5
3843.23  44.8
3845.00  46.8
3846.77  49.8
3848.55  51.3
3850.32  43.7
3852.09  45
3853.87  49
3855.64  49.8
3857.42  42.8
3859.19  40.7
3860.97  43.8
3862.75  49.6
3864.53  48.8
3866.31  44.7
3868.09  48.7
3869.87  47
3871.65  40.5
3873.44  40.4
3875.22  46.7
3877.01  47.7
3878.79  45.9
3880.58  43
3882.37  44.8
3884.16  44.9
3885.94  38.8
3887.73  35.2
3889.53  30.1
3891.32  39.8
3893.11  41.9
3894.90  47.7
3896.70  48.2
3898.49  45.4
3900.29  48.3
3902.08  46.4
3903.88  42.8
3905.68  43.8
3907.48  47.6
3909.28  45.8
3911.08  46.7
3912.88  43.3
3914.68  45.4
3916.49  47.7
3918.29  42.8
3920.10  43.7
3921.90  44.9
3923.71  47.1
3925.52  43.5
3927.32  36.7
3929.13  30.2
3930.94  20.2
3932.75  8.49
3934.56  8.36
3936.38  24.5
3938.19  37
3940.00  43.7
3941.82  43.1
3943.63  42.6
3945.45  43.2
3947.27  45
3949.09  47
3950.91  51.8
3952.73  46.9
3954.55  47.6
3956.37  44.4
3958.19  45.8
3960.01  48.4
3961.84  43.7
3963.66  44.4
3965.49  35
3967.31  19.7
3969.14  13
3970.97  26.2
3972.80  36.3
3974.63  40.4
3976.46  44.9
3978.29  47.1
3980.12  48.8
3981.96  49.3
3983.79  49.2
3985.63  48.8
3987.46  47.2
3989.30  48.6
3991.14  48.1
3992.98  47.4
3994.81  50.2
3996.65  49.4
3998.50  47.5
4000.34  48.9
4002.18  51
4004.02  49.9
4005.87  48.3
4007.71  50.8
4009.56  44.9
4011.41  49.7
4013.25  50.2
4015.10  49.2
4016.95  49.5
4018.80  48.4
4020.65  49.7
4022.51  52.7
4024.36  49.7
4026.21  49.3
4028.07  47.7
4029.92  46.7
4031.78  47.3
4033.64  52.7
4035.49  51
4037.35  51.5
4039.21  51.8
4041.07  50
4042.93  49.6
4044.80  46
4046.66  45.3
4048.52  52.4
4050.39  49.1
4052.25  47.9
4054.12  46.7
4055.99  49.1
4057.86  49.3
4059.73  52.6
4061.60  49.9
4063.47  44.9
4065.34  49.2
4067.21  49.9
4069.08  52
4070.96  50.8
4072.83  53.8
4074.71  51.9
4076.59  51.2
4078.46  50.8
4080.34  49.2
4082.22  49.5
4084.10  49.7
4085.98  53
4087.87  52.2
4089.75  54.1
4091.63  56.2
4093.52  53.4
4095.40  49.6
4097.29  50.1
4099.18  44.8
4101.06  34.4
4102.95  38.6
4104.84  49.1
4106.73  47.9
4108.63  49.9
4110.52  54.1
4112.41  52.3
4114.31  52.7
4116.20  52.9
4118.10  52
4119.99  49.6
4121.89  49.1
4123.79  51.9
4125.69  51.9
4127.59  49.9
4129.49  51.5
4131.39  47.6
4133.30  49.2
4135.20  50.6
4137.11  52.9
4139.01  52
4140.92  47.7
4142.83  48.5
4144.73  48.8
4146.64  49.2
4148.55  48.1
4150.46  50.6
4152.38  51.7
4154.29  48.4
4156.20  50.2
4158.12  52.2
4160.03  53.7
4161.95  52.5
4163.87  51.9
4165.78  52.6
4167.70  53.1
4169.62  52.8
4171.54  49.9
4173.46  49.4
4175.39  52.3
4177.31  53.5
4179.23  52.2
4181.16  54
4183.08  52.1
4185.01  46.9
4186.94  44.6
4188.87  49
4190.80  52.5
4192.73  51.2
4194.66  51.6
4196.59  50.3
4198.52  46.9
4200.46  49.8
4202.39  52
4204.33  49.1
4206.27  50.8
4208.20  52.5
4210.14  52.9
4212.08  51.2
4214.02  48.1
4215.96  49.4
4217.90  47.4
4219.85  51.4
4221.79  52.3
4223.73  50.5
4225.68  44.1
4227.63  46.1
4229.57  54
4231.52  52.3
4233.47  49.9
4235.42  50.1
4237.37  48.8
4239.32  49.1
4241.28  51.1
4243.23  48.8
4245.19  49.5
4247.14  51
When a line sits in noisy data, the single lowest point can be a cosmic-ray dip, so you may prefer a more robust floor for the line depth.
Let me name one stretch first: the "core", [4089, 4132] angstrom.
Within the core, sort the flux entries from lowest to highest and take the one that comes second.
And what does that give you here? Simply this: 38.6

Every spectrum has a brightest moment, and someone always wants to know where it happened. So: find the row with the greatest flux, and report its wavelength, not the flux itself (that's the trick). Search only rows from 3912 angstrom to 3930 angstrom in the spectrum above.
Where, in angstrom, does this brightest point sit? 3916.49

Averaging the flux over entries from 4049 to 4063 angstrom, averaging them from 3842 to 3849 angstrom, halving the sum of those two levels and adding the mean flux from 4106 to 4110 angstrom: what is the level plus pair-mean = 98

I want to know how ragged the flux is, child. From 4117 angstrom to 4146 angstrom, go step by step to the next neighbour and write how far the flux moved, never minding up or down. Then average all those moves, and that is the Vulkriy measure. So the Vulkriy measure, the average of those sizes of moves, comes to 1.77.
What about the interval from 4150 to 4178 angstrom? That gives 1.46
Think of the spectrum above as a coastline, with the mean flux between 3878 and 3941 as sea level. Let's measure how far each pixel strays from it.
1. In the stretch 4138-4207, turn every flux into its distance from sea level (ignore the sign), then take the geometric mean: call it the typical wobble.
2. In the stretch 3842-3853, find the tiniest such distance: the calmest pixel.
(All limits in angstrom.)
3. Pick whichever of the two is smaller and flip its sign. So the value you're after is -3.9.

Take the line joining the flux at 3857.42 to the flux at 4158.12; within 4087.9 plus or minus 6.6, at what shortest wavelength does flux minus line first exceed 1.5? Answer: 4085.98 angstrom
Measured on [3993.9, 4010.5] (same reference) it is 3994.81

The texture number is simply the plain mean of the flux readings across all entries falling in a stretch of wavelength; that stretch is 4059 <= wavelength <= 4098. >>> 51.1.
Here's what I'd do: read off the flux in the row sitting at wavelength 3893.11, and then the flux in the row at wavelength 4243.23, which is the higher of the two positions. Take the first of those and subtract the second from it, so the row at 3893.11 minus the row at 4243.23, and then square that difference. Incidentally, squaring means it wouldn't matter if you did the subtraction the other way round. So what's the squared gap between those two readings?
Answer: 48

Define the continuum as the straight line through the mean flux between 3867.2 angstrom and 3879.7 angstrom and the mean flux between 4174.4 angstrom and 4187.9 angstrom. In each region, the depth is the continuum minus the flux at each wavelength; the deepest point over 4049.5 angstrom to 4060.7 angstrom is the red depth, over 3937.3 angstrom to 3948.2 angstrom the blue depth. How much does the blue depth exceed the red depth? 7.6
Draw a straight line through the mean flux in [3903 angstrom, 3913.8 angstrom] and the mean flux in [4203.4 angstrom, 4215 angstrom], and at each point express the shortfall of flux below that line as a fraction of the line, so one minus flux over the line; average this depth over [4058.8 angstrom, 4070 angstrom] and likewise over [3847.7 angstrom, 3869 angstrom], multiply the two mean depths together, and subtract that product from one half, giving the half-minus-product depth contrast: 0.4980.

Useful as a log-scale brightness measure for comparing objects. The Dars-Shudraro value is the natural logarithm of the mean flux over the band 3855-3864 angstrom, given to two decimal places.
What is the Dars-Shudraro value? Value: 3.81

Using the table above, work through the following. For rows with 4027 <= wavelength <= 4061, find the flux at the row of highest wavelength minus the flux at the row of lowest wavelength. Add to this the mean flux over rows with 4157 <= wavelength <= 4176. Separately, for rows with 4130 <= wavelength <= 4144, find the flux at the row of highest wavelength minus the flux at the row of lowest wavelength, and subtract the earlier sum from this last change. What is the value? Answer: -56.0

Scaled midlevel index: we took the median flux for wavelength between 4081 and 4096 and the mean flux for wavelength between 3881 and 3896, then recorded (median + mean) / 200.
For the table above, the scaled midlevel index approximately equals 0.47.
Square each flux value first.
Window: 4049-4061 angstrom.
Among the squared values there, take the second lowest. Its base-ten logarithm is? 3.36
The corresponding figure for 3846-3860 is 3.26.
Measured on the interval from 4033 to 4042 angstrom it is 3.42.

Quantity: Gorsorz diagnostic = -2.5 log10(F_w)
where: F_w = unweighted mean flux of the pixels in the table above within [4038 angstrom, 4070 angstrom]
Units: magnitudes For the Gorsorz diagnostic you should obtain -4.23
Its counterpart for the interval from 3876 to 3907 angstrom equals -4.09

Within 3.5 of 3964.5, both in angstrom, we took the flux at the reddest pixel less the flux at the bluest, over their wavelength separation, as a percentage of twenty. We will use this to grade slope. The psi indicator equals -21.9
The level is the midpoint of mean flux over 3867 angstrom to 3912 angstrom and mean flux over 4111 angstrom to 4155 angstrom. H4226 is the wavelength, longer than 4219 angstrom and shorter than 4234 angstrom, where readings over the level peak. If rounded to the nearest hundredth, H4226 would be 4229.57 angstrom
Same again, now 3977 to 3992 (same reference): 3981.96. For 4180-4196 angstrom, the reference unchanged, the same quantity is 4181.16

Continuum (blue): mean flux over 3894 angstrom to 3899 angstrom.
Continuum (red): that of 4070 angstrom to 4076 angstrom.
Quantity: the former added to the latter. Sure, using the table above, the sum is 99.3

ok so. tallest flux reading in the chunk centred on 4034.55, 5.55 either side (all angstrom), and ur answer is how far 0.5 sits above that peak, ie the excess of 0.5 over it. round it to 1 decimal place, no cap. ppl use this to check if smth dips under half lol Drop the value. -52.2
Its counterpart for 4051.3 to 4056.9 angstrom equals -48.6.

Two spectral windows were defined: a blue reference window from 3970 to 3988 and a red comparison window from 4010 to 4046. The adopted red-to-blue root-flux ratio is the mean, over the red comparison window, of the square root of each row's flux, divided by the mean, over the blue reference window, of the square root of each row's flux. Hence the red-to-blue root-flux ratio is 1.07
